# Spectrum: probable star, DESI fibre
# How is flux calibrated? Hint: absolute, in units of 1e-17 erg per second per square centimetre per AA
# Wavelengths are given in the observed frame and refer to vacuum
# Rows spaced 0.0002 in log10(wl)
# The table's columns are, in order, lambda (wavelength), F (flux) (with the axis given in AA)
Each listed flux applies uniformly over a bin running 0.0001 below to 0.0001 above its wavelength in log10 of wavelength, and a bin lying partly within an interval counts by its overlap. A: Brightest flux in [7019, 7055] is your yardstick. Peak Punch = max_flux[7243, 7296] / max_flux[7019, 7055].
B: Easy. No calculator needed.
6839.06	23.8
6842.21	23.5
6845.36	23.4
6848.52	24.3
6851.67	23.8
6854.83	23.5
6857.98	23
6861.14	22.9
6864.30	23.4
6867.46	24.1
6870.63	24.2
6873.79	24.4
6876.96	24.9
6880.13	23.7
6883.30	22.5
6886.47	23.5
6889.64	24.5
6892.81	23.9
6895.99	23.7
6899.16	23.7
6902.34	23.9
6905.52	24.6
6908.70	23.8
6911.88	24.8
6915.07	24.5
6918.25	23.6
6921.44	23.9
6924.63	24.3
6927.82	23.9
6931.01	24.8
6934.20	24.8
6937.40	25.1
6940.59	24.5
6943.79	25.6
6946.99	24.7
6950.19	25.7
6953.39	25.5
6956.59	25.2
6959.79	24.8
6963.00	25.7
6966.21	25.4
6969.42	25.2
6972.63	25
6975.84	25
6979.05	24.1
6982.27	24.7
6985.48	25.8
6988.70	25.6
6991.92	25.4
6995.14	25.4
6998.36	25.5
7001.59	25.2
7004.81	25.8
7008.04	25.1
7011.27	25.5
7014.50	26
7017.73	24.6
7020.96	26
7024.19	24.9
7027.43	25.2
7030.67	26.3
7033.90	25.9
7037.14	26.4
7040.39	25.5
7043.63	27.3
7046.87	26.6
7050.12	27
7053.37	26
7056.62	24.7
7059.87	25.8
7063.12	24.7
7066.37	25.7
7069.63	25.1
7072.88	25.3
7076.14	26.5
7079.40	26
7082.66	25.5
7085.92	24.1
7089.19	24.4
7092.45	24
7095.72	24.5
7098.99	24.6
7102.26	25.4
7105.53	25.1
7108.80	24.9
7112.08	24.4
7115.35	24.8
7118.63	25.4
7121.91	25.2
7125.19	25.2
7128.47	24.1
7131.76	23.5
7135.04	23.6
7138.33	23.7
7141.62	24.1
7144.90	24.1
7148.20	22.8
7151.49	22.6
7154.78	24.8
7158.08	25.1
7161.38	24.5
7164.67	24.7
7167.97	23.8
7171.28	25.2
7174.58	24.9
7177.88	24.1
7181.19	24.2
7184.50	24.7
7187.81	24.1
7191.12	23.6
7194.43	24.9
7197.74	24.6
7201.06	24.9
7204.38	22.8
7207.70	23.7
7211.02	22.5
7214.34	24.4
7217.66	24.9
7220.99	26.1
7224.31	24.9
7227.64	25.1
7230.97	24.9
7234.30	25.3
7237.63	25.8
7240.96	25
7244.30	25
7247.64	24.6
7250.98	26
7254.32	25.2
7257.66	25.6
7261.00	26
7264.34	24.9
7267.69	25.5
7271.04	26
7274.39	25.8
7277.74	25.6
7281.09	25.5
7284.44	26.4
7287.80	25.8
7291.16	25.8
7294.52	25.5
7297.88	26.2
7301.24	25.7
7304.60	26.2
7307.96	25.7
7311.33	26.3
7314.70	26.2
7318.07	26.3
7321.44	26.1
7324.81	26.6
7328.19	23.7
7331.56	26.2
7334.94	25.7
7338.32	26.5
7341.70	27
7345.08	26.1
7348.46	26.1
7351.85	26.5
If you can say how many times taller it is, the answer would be 0.967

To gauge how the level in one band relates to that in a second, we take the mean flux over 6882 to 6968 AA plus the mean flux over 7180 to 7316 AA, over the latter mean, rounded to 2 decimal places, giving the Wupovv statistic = 1.97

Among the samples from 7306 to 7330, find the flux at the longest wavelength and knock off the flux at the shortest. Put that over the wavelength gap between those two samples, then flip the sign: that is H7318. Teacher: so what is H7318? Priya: 0.10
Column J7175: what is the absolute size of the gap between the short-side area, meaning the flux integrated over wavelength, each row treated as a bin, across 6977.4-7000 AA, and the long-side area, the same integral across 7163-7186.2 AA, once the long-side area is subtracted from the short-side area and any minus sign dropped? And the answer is 1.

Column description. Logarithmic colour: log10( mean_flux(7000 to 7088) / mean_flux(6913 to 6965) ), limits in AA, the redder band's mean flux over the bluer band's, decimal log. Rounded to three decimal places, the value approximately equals 0.015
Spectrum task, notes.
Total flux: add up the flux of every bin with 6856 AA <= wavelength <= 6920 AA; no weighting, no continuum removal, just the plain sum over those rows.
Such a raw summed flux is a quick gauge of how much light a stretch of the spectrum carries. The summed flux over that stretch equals 478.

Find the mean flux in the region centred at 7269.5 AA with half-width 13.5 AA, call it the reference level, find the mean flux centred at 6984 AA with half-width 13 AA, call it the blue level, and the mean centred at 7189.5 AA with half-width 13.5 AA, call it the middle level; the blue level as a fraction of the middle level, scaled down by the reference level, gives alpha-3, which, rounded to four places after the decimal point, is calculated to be 0.0402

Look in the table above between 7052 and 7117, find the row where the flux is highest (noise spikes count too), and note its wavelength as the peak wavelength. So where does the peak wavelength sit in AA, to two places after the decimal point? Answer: 7076.14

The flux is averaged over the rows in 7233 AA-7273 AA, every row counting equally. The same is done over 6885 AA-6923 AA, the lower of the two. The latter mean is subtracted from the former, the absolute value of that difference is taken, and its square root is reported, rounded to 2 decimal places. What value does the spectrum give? 1.17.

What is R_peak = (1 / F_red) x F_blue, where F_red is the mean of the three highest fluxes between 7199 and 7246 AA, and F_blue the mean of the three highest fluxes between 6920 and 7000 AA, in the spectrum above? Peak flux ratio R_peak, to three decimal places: 1.000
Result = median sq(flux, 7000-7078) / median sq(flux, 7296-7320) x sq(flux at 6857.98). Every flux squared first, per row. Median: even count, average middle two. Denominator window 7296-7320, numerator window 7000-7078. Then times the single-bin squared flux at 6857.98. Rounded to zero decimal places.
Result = 511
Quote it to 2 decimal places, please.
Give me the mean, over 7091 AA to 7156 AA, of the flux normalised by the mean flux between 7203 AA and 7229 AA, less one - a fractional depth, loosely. 0.00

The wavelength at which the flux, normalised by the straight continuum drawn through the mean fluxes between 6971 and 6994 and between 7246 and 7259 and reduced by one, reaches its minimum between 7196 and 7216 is 7211.02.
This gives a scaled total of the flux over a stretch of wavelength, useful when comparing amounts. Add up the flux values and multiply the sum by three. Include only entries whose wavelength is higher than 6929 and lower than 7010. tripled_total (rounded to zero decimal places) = 1889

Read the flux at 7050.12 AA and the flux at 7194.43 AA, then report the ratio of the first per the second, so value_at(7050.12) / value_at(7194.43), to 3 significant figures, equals 1.08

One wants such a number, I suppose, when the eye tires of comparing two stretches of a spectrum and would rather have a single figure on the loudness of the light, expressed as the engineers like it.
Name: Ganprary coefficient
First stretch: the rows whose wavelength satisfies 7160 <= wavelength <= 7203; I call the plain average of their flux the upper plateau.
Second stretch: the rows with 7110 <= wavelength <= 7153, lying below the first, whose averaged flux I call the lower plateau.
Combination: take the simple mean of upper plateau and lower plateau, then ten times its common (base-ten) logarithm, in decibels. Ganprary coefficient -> 13.9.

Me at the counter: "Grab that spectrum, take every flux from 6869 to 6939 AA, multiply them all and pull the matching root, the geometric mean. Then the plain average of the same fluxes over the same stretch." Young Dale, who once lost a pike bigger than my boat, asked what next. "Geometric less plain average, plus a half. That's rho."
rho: 0.493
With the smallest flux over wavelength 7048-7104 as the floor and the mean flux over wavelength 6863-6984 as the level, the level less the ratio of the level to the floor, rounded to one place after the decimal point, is 23.4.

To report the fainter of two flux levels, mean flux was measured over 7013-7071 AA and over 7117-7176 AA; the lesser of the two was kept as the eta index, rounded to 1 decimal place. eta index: 24.3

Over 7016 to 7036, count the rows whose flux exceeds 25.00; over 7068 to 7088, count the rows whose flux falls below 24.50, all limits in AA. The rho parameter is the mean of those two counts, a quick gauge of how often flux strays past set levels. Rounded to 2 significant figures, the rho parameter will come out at 2.5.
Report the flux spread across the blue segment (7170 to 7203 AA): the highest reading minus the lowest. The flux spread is 1.6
